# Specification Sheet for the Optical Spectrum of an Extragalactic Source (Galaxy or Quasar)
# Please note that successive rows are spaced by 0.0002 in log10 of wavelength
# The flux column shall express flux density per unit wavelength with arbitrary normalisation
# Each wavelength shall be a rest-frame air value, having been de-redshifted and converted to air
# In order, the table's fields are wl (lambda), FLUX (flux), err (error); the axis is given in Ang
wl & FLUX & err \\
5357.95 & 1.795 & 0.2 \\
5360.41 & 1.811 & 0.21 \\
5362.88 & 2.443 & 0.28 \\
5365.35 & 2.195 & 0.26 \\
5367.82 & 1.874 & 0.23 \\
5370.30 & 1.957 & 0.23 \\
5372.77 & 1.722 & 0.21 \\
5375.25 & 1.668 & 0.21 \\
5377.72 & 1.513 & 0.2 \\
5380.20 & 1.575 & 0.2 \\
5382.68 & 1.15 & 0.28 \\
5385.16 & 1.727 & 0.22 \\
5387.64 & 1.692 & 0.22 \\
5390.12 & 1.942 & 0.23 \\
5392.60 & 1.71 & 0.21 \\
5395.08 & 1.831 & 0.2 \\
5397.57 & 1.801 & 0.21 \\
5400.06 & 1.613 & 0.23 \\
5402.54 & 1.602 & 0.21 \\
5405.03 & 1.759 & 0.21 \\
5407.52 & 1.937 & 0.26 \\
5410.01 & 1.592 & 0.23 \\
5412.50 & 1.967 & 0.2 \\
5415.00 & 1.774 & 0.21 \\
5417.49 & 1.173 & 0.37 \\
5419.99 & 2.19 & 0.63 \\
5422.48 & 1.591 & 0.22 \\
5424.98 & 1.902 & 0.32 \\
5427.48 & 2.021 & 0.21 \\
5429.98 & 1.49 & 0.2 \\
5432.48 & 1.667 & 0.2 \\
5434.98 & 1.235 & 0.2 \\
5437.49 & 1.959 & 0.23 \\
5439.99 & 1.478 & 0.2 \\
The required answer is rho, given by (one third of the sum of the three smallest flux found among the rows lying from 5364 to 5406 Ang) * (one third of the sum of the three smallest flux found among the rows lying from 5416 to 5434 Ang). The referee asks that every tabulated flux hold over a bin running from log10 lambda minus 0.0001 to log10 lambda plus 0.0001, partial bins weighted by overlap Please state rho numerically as 2.00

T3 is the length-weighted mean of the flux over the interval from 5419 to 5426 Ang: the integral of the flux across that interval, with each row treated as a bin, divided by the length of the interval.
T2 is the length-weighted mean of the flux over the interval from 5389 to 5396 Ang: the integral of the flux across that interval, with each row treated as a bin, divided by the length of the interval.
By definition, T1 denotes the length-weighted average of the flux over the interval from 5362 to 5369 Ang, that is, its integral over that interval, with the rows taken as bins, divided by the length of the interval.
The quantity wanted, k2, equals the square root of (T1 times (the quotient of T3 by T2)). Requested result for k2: 1.49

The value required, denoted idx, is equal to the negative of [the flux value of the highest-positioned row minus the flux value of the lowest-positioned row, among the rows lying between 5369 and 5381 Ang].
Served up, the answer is 0.38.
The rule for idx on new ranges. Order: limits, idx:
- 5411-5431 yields 0.48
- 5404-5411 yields 0.17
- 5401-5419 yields 0.43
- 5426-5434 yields 0.35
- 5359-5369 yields -0.06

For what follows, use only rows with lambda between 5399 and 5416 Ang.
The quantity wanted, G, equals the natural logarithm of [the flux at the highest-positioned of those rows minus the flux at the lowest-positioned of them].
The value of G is -1.8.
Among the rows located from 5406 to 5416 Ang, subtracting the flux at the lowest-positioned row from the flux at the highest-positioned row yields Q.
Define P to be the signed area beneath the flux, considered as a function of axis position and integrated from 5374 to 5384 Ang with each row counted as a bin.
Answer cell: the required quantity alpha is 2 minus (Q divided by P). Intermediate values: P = 14.8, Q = -0.2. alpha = 2.011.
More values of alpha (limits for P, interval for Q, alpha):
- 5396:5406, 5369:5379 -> 2.026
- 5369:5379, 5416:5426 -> 1.957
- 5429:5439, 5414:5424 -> 2.012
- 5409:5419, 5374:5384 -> 2.032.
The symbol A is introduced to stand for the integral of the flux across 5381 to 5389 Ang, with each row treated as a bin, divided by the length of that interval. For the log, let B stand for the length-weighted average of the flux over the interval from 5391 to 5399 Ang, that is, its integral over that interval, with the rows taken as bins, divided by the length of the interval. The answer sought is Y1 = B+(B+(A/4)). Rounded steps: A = 1.53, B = 1.78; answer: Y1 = 3.95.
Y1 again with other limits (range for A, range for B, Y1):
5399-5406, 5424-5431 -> 4.04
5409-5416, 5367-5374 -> 4.14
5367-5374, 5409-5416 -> 4.03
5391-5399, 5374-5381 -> 3.62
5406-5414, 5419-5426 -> 4.23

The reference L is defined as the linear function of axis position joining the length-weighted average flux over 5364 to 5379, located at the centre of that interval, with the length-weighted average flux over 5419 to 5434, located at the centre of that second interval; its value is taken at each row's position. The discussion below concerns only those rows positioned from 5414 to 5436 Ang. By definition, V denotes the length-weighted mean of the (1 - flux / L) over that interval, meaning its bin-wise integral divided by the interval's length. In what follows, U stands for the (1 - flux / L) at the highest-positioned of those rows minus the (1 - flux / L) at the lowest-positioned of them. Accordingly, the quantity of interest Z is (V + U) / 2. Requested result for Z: 0.18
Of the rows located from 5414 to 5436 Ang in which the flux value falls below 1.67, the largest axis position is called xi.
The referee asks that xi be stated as 5434.98 Ang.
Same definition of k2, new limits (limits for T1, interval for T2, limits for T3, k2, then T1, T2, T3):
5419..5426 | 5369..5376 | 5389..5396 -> 1.39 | 1.88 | 1.79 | 1.83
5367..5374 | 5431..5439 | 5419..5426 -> 1.47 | 1.85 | 1.61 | 1.88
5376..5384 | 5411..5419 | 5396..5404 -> 1.21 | 1.43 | 1.65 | 1.68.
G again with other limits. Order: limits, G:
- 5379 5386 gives -1.9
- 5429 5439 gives -0.8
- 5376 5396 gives -1.1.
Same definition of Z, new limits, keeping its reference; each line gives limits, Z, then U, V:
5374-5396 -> 0.00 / -0.10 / 0.10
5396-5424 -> 0.07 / 0.11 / 0.04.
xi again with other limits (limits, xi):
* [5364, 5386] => 5382.68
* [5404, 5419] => 5417.49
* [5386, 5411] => 5410.01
